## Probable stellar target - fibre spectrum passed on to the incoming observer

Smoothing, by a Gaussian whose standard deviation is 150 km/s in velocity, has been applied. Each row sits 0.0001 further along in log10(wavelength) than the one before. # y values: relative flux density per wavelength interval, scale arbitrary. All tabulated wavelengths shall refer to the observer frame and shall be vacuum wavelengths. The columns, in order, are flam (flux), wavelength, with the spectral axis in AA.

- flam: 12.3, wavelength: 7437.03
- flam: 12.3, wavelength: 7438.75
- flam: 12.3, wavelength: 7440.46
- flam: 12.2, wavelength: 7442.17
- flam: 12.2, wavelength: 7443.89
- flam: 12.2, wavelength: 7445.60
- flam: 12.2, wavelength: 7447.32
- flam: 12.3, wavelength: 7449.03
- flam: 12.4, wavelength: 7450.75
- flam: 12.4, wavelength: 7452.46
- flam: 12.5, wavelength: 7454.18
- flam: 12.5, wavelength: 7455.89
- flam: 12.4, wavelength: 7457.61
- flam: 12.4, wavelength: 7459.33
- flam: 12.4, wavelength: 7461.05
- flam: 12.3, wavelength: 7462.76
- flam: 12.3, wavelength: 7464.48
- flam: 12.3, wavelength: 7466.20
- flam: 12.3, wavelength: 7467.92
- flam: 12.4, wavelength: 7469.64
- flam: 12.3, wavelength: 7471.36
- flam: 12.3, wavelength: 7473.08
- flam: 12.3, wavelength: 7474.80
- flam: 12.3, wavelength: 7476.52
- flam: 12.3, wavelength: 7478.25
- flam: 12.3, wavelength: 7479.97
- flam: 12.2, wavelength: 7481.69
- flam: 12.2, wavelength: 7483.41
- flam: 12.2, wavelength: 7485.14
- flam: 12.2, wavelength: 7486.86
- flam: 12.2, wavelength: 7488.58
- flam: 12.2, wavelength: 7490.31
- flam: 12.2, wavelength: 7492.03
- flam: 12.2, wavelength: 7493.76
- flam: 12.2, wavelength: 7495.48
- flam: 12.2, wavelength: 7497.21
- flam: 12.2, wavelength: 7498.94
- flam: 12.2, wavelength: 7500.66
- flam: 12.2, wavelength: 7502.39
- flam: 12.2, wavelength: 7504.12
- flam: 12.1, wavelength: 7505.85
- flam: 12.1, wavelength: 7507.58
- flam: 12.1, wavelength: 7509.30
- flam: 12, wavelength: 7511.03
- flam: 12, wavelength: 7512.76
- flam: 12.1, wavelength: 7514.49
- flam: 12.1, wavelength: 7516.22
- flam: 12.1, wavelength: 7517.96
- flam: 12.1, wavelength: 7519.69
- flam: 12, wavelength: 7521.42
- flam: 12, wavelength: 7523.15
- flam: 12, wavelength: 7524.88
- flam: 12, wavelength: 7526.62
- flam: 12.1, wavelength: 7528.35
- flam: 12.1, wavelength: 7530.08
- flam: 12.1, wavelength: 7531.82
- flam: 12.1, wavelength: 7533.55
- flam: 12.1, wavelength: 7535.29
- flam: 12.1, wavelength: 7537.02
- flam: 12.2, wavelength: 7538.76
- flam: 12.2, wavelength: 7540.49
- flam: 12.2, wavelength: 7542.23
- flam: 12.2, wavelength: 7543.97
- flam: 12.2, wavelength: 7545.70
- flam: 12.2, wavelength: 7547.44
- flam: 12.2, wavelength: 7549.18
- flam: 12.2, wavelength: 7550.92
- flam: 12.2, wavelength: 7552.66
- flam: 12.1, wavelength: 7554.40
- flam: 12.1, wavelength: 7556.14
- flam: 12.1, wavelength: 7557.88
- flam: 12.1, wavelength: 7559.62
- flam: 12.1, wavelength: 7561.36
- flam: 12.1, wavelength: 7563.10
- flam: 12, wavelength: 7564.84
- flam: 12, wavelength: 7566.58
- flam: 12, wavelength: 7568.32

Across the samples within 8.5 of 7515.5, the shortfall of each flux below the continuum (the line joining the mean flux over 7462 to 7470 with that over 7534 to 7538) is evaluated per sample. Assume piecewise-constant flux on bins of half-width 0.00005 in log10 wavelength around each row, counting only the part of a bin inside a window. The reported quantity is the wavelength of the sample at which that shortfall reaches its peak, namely 7511.03 AA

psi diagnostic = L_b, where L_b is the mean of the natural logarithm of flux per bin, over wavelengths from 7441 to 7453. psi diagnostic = 2.51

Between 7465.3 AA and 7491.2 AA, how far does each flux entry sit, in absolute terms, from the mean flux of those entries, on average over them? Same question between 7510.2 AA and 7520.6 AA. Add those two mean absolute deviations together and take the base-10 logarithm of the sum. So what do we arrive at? -1.01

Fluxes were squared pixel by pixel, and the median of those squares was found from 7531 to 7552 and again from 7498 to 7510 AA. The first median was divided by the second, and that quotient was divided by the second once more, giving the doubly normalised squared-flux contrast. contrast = 0.0067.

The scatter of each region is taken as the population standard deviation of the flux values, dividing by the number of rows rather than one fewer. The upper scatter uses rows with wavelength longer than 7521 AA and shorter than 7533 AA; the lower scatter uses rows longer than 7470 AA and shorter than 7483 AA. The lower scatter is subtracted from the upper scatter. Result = 0.01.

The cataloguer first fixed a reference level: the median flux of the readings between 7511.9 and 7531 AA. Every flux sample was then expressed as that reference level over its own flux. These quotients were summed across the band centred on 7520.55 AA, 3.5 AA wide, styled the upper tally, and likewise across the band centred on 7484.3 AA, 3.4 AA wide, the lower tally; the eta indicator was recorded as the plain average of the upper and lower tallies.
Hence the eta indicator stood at 2.00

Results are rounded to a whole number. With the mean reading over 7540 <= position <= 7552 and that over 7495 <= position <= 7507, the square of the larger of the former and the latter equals 149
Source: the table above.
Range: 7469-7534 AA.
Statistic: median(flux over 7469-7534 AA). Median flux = 12.2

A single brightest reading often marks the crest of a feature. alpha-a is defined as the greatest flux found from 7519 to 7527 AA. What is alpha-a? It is 12.1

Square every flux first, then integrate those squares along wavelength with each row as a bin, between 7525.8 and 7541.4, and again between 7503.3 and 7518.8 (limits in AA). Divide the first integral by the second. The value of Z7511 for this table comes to 1.01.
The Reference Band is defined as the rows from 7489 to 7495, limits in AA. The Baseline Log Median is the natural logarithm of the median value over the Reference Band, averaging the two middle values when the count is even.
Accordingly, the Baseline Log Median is 2.50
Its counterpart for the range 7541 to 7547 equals 2.50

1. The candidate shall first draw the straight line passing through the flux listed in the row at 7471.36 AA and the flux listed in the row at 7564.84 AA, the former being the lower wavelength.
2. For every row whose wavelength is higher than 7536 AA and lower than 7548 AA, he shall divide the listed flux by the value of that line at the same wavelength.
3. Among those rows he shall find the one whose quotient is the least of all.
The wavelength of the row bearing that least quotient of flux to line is 7537.02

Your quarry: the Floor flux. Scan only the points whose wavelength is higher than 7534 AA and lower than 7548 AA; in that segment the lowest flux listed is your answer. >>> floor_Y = 12.1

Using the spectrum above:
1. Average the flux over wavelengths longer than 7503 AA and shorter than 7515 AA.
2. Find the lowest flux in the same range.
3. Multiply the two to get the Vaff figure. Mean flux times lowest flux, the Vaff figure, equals 145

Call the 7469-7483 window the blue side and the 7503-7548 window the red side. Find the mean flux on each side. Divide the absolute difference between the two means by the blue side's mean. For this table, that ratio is 0.016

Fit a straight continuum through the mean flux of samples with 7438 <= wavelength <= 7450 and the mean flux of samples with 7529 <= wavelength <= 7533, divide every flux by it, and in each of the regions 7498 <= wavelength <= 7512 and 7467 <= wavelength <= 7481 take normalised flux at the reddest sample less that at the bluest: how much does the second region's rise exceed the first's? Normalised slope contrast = 0.016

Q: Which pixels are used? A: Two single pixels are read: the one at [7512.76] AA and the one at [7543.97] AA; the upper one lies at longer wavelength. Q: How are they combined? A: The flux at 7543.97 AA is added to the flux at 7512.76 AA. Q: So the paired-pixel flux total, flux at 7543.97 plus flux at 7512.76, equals 24.2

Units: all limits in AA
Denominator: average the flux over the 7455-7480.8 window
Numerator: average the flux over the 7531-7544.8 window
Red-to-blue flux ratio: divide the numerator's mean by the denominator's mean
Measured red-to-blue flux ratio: 0.98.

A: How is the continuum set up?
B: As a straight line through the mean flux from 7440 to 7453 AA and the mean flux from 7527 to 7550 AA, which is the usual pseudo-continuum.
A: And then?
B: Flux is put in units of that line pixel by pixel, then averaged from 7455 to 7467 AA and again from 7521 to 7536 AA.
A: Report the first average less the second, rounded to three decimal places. 0.019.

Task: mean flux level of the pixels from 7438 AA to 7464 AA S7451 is 12.3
